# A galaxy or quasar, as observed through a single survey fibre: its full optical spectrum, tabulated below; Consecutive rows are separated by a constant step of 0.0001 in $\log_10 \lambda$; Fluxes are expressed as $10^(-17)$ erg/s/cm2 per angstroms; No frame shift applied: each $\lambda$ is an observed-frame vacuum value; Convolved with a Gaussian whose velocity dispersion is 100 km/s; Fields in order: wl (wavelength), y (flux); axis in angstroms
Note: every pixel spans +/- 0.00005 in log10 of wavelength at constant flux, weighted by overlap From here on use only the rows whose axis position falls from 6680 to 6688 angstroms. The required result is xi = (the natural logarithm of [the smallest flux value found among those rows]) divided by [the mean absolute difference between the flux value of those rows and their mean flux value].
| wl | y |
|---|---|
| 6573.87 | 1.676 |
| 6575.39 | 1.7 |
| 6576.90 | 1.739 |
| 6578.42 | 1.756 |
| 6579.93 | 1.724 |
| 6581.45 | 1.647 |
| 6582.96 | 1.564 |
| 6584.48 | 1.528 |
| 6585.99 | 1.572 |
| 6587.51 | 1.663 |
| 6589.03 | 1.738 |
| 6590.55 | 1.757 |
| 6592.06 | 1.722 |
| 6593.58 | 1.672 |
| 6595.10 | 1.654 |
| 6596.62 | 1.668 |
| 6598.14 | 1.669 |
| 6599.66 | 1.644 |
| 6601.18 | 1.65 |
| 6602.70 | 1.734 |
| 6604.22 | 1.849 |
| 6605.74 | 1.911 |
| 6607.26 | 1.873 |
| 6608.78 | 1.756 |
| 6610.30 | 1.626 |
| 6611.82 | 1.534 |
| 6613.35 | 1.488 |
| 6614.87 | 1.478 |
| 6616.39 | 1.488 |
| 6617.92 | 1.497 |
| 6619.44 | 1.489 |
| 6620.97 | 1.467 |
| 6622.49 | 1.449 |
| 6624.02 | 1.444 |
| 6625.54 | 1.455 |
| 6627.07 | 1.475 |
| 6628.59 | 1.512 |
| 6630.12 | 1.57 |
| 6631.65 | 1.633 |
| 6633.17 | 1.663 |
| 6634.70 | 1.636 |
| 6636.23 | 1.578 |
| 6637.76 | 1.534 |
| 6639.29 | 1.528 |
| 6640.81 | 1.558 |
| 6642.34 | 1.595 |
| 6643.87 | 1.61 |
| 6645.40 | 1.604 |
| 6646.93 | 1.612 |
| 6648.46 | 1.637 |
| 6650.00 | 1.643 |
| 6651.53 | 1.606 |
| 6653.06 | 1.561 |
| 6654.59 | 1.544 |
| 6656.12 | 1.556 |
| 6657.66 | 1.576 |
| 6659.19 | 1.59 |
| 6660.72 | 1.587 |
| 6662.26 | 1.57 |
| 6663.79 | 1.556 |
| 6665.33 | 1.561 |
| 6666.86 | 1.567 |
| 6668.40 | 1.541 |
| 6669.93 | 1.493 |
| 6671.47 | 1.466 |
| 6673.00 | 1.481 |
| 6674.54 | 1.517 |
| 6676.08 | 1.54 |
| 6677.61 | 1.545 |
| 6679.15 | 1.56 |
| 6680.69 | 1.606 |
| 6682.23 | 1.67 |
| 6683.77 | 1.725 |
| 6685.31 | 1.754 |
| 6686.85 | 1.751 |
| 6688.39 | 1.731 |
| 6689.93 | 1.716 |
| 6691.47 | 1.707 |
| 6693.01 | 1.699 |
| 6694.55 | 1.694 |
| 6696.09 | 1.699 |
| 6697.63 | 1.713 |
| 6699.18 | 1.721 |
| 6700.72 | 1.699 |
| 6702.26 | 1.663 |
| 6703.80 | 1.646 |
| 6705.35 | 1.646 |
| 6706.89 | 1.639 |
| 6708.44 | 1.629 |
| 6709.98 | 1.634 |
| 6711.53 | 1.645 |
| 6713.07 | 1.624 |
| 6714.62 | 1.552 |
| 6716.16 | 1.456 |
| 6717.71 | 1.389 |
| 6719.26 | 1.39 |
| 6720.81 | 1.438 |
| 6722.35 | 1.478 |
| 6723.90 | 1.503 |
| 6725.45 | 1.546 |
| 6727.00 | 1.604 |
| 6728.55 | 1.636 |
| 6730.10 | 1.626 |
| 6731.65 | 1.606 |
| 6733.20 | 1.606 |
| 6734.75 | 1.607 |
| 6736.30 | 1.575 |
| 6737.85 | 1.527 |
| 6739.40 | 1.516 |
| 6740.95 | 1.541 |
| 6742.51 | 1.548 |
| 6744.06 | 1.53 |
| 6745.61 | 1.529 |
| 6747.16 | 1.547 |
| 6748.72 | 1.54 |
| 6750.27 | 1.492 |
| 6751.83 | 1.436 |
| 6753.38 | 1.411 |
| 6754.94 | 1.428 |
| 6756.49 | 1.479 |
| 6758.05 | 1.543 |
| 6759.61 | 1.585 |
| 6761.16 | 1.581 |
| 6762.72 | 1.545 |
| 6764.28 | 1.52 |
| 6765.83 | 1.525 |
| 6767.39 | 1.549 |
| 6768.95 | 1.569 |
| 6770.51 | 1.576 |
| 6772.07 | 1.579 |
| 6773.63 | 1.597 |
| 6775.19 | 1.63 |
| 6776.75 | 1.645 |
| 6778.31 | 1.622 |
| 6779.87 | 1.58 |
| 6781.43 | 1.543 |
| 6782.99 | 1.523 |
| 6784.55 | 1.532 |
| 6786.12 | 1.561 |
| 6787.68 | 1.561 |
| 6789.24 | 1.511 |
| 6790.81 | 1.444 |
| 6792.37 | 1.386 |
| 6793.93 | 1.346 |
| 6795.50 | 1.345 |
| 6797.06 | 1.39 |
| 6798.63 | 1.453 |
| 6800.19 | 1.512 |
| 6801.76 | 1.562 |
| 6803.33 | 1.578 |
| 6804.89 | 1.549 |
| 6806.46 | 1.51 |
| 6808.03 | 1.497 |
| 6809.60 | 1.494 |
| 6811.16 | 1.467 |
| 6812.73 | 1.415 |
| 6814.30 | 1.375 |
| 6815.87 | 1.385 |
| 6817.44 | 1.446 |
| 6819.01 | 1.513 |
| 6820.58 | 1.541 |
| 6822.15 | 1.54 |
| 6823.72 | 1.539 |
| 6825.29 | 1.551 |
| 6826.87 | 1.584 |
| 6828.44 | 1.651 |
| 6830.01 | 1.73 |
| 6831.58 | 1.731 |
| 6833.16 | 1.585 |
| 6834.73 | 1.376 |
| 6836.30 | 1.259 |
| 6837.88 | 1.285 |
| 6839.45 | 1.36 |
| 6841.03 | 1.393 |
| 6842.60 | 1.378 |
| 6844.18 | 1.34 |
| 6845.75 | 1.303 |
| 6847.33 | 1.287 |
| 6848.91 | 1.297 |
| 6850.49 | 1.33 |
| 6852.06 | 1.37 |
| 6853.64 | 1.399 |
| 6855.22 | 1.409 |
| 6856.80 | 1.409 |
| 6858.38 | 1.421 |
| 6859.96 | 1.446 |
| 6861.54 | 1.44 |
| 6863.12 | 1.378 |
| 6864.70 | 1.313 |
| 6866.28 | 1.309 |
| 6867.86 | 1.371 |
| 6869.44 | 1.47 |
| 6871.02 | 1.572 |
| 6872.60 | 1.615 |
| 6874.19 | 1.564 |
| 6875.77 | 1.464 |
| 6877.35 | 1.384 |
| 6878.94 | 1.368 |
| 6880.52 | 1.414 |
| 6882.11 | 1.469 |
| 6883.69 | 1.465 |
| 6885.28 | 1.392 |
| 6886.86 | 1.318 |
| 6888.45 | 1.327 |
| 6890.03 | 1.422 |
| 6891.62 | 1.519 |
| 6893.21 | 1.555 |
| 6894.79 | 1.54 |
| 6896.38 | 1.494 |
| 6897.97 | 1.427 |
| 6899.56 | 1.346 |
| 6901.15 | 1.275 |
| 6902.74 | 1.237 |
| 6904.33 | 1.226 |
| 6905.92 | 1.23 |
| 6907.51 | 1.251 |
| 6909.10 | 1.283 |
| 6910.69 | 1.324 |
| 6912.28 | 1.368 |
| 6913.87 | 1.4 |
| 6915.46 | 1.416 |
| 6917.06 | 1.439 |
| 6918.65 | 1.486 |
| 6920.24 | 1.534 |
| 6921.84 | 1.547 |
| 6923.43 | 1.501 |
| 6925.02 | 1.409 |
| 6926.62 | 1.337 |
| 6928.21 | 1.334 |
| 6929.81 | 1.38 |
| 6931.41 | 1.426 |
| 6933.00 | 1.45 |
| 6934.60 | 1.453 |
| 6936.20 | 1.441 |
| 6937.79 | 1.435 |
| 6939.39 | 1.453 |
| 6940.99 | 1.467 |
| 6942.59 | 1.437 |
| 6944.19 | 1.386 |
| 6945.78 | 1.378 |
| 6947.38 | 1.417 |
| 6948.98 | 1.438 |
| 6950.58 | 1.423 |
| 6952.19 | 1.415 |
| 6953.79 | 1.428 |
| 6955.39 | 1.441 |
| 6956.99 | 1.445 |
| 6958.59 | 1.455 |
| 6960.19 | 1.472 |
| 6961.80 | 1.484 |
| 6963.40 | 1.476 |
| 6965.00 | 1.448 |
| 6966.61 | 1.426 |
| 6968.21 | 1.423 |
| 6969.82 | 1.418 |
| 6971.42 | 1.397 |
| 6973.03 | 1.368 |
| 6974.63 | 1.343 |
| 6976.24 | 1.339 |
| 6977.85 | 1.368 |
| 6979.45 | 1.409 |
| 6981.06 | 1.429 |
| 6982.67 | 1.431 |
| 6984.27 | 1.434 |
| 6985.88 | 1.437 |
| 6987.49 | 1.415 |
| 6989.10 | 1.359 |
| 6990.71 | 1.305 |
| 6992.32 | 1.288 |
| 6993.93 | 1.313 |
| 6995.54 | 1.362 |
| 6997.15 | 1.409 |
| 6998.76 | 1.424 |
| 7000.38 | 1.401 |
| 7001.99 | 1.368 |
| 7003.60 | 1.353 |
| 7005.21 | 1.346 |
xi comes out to 9.4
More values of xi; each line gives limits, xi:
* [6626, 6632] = 7.2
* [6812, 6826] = 4.9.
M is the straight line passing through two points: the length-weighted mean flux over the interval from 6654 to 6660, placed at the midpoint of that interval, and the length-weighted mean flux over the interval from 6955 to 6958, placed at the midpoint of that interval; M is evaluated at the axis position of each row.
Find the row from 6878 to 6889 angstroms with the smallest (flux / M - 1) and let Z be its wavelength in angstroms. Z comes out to 6886.86 angstroms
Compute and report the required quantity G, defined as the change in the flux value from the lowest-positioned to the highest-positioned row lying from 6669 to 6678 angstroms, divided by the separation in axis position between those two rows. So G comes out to 0.0068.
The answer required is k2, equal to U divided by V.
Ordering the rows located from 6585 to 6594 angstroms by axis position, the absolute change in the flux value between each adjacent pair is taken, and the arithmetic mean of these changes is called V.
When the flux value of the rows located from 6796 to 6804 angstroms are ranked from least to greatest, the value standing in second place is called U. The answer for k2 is 27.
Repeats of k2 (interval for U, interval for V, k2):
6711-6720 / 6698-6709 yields 91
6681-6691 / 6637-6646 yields 91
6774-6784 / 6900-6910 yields 73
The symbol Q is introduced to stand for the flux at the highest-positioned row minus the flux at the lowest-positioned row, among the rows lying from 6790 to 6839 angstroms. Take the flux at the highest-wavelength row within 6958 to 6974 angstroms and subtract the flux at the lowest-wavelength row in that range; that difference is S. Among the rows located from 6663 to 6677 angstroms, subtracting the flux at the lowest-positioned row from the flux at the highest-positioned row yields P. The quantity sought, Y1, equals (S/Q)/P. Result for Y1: -34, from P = -0.02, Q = -0.16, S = -0.09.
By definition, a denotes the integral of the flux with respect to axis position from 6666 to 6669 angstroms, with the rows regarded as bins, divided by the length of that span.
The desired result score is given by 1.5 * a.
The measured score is 2.33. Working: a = 1.56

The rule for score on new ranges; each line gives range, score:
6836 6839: 1.93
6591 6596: 2.53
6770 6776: 2.39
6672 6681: 2.31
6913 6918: 2.13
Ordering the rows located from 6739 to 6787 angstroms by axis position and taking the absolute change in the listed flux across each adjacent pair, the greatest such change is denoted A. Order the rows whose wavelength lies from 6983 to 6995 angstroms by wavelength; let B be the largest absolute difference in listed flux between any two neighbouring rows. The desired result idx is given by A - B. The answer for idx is 0.01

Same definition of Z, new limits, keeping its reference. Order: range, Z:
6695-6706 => 6703.80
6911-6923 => 6912.28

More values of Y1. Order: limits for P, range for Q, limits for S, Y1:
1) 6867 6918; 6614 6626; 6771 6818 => 85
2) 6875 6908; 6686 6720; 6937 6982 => 0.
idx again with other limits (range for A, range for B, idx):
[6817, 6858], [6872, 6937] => 0.11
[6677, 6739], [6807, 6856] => -0.11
